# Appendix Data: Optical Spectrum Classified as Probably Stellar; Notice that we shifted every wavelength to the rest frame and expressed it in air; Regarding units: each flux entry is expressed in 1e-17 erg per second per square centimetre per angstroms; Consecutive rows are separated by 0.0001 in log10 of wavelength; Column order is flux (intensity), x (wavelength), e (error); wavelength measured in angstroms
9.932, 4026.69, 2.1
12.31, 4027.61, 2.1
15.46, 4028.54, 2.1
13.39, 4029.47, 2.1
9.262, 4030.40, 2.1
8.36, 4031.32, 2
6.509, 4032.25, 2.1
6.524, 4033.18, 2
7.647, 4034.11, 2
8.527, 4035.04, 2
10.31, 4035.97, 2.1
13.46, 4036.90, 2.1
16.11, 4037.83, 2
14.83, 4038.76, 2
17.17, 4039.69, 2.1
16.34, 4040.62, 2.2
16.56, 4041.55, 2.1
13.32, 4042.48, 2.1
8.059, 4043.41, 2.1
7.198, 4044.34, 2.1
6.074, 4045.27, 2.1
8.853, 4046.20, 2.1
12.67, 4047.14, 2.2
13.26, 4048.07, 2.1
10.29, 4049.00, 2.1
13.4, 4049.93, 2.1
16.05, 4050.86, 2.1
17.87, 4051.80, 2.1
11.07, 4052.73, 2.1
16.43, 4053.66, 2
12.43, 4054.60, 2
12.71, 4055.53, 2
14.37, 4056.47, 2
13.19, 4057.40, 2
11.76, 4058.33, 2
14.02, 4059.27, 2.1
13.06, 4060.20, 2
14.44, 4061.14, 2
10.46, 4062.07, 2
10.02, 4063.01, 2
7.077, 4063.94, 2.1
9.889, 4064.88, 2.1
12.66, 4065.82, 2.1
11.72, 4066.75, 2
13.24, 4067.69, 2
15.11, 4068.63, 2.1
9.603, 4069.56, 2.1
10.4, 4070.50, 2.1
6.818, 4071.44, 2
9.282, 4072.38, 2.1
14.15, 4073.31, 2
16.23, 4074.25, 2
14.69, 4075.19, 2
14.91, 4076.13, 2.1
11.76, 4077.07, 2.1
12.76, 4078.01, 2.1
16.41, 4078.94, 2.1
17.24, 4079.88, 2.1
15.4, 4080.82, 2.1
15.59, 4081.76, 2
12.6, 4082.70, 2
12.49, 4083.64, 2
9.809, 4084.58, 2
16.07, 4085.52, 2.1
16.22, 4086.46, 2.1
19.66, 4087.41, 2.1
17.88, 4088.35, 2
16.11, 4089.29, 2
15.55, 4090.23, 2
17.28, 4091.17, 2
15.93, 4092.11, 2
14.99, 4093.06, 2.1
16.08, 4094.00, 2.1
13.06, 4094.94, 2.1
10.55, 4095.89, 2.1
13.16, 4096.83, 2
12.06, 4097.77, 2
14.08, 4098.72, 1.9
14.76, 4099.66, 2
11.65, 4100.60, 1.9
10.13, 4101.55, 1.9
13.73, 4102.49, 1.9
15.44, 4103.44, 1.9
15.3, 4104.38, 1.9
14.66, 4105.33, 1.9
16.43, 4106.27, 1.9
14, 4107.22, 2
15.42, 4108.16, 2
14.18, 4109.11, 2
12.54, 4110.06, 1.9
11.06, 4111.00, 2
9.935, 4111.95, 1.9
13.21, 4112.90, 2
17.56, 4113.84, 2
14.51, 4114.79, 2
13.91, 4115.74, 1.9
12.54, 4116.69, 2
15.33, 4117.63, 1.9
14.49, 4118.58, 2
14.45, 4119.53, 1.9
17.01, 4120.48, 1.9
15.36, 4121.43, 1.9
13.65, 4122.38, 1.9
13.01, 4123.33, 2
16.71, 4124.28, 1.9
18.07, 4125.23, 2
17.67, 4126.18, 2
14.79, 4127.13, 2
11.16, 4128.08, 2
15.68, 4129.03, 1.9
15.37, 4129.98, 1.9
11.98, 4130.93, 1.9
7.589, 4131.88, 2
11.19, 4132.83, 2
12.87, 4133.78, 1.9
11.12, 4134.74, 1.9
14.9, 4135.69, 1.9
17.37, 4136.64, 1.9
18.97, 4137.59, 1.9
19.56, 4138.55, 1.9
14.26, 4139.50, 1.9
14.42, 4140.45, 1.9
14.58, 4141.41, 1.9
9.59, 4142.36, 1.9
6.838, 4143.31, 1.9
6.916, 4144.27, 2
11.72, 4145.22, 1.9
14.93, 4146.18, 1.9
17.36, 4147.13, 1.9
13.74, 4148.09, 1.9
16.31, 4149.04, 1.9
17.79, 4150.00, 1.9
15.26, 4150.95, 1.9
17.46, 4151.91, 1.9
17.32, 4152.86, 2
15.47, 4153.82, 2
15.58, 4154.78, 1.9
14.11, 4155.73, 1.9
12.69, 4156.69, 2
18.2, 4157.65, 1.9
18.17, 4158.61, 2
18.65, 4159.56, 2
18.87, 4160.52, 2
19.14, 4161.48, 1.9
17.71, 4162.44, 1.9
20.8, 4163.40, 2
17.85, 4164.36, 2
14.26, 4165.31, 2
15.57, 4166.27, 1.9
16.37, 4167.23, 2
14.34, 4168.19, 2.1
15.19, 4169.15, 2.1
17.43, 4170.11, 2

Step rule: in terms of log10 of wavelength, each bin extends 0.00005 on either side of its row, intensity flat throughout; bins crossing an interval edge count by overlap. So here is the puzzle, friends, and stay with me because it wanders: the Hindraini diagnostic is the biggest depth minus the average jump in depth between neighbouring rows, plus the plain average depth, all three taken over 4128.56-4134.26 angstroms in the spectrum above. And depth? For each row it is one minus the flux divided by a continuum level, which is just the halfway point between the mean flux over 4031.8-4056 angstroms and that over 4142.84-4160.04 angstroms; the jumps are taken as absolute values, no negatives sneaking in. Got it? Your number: 0.317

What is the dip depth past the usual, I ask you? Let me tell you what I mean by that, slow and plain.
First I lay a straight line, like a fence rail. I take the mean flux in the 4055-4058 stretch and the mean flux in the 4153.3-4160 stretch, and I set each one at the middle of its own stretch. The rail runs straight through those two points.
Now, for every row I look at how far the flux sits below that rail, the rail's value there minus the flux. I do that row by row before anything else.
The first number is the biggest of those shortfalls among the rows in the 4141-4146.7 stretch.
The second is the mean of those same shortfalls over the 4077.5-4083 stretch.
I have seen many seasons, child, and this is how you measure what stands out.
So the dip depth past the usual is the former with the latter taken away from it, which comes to 10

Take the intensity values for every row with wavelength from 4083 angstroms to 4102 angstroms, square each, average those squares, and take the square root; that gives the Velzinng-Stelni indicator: 14.6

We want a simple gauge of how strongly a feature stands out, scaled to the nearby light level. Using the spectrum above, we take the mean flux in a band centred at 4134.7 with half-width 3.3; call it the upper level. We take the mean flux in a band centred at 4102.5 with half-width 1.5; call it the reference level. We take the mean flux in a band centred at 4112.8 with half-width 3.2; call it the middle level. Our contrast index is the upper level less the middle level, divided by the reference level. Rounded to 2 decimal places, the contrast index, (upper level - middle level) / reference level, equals 0.01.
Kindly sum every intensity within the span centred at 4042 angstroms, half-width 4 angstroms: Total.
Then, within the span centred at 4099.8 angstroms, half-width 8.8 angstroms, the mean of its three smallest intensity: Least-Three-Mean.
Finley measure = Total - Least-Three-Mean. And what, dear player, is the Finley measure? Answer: 89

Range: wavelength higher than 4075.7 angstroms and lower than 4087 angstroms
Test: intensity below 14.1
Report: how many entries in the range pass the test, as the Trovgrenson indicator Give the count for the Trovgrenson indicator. 5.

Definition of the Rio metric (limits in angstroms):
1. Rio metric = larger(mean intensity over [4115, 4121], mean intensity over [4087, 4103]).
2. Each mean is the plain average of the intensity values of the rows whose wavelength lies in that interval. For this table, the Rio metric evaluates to 14.62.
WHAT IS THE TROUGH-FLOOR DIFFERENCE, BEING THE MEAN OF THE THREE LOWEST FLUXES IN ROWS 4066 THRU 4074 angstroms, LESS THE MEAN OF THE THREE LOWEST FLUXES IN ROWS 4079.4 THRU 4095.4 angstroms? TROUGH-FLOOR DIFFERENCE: -3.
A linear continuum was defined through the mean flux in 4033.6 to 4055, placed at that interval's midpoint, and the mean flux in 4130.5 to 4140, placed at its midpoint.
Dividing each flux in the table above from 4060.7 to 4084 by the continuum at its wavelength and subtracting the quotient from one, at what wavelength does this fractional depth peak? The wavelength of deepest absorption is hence 4071.44 angstroms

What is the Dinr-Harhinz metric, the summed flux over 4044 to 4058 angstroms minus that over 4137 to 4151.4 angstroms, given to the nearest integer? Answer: -26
